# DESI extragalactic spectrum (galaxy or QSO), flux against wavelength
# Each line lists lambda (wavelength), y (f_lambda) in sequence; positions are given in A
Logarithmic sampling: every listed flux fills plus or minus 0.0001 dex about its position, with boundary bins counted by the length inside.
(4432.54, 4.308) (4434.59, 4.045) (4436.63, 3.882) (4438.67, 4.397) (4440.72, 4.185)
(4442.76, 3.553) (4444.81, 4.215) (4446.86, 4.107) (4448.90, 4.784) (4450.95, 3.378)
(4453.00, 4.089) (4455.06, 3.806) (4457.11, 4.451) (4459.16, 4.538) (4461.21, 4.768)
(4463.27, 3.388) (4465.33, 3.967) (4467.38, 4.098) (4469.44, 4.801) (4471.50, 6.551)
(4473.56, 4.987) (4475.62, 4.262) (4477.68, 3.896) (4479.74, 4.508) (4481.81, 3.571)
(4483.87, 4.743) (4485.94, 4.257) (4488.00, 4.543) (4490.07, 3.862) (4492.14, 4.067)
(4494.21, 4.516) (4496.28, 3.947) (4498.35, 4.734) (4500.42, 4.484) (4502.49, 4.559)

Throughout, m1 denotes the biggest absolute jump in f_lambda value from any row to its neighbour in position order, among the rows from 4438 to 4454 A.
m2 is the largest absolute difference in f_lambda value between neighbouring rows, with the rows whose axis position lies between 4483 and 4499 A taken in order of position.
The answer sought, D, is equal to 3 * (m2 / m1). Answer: 1.7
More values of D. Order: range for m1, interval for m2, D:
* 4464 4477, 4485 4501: 1.3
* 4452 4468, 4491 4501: 1.7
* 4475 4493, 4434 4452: 3.6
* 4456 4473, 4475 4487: 2.0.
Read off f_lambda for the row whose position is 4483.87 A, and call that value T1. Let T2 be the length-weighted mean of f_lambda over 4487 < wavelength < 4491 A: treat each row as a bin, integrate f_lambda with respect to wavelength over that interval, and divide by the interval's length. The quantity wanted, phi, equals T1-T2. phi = 0.54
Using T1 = 4.743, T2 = 4.2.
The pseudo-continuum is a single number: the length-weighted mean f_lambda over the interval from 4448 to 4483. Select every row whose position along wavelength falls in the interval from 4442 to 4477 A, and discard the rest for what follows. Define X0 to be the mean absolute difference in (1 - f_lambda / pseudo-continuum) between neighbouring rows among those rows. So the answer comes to 0.17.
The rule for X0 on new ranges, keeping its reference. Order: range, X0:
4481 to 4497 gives 0.13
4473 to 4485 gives 0.18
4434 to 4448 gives 0.09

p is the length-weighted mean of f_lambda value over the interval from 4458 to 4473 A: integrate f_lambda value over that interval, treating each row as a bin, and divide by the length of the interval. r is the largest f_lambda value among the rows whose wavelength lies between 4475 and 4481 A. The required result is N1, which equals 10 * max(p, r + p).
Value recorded 91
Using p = 4.60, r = 4.508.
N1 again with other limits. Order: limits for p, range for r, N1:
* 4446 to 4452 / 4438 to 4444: 85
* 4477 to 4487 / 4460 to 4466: 90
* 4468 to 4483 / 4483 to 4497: 94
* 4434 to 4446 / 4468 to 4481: 106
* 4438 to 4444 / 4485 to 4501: 88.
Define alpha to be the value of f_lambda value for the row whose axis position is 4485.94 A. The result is 4.257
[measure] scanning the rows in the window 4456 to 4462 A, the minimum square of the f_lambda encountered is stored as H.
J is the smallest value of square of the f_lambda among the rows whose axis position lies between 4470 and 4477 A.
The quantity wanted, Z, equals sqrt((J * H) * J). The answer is 81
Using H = 19.8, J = 18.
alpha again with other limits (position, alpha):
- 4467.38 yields 4.098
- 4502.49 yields 4.559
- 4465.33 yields 3.967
